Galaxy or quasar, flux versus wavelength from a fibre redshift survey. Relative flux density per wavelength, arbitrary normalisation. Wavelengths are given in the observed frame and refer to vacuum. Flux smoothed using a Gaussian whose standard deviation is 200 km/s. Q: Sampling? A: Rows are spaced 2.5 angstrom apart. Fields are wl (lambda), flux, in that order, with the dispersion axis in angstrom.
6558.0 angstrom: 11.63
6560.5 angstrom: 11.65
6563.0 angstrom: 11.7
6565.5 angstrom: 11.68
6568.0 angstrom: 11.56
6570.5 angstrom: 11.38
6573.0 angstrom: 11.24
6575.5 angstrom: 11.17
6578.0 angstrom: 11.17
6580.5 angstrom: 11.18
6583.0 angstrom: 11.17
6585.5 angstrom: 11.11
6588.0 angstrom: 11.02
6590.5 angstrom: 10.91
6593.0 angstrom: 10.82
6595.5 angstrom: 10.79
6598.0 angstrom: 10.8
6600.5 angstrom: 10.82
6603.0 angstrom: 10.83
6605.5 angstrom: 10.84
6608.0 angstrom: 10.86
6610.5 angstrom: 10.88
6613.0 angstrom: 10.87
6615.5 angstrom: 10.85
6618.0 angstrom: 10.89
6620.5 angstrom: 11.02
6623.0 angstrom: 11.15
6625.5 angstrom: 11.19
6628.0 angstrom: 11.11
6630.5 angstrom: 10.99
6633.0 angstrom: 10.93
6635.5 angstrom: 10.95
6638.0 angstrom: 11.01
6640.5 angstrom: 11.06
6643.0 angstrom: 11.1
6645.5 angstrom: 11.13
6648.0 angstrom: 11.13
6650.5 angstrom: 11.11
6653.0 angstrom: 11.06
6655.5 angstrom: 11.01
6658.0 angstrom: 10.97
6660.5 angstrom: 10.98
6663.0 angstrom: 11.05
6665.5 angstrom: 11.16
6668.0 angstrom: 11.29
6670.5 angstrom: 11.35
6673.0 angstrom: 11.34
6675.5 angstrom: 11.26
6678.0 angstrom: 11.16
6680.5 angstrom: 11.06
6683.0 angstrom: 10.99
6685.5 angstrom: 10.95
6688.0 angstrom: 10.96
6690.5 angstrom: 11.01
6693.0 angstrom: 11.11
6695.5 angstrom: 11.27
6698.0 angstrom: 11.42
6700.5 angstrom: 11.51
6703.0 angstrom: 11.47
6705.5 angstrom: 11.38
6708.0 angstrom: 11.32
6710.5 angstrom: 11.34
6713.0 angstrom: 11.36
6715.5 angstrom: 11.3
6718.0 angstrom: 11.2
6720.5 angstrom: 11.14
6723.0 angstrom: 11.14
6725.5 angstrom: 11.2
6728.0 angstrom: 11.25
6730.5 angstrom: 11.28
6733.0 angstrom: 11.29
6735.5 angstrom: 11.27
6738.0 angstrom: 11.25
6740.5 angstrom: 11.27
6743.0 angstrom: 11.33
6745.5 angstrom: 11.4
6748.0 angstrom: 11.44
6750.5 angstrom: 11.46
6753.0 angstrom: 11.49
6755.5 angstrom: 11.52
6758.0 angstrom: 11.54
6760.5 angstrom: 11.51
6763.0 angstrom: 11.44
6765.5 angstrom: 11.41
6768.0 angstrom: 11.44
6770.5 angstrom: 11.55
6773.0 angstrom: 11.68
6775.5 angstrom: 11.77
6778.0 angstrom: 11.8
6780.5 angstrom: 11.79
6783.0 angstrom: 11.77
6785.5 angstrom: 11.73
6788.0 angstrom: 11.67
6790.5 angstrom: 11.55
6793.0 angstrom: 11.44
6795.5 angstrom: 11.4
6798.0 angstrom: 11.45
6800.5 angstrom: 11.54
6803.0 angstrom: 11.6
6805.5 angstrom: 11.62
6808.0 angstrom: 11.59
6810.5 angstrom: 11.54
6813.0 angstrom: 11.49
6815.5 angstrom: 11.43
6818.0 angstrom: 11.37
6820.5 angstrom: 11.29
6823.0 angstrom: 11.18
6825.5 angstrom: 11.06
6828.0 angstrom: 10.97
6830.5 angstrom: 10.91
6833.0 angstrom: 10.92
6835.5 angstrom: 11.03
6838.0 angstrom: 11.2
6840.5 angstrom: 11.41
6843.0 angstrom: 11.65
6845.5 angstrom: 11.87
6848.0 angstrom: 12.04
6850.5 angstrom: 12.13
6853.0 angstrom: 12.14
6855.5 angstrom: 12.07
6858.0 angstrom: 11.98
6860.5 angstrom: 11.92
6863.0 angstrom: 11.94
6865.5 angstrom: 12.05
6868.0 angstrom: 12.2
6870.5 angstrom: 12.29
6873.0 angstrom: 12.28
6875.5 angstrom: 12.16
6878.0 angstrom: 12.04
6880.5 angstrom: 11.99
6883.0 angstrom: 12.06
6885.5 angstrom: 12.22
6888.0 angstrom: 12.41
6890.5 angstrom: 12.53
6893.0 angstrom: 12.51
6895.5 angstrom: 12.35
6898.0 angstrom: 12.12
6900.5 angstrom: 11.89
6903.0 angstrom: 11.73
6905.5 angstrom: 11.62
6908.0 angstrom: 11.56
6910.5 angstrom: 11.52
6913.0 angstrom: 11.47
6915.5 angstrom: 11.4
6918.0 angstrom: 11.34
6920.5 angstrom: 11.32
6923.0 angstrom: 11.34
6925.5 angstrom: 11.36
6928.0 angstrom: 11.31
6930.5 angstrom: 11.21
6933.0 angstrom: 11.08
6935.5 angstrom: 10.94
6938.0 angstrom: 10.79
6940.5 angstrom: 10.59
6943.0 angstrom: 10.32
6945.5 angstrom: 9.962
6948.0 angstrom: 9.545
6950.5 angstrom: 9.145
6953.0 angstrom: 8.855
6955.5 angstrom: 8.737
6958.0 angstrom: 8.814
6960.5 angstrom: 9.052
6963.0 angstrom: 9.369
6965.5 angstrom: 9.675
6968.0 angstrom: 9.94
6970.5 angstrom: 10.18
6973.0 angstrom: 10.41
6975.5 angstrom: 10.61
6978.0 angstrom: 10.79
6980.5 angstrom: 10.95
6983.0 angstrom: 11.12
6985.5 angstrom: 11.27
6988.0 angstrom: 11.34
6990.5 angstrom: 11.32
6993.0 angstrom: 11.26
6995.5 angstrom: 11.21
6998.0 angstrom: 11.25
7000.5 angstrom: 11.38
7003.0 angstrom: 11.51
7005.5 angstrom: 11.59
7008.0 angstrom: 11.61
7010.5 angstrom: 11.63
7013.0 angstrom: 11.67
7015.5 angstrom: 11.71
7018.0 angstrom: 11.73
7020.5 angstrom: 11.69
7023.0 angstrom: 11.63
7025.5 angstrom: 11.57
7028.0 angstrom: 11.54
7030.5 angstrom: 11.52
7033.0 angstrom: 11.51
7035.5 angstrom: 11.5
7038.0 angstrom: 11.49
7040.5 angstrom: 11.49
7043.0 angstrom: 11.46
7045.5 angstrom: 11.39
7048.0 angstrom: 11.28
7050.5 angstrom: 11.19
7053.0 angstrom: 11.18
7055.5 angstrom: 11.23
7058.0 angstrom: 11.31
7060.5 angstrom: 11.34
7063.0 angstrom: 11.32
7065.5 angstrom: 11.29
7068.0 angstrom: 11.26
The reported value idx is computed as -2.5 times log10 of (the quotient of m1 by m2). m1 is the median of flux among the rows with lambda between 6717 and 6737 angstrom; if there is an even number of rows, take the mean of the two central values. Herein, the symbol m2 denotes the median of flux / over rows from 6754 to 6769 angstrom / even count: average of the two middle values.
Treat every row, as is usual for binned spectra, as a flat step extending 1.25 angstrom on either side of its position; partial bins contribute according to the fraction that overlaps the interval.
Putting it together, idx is 0.02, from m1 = 11.2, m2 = 11.5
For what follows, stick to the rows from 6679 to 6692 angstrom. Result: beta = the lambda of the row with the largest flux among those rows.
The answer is 6680.5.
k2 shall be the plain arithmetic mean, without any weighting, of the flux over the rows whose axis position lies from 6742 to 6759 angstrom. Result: 11.5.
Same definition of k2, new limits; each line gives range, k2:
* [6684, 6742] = 11.2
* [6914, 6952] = 10.8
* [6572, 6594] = 11.1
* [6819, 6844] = 11.2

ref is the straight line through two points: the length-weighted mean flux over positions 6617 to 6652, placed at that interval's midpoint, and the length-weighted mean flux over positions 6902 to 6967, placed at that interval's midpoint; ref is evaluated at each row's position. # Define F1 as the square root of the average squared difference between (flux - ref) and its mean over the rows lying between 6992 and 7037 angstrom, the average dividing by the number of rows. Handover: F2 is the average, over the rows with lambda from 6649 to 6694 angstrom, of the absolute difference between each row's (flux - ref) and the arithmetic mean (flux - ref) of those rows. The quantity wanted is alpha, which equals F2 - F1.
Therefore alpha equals -0.1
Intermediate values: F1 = 0.17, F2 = 0.111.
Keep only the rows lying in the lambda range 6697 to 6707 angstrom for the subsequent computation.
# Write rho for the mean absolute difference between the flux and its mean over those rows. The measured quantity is 0.045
